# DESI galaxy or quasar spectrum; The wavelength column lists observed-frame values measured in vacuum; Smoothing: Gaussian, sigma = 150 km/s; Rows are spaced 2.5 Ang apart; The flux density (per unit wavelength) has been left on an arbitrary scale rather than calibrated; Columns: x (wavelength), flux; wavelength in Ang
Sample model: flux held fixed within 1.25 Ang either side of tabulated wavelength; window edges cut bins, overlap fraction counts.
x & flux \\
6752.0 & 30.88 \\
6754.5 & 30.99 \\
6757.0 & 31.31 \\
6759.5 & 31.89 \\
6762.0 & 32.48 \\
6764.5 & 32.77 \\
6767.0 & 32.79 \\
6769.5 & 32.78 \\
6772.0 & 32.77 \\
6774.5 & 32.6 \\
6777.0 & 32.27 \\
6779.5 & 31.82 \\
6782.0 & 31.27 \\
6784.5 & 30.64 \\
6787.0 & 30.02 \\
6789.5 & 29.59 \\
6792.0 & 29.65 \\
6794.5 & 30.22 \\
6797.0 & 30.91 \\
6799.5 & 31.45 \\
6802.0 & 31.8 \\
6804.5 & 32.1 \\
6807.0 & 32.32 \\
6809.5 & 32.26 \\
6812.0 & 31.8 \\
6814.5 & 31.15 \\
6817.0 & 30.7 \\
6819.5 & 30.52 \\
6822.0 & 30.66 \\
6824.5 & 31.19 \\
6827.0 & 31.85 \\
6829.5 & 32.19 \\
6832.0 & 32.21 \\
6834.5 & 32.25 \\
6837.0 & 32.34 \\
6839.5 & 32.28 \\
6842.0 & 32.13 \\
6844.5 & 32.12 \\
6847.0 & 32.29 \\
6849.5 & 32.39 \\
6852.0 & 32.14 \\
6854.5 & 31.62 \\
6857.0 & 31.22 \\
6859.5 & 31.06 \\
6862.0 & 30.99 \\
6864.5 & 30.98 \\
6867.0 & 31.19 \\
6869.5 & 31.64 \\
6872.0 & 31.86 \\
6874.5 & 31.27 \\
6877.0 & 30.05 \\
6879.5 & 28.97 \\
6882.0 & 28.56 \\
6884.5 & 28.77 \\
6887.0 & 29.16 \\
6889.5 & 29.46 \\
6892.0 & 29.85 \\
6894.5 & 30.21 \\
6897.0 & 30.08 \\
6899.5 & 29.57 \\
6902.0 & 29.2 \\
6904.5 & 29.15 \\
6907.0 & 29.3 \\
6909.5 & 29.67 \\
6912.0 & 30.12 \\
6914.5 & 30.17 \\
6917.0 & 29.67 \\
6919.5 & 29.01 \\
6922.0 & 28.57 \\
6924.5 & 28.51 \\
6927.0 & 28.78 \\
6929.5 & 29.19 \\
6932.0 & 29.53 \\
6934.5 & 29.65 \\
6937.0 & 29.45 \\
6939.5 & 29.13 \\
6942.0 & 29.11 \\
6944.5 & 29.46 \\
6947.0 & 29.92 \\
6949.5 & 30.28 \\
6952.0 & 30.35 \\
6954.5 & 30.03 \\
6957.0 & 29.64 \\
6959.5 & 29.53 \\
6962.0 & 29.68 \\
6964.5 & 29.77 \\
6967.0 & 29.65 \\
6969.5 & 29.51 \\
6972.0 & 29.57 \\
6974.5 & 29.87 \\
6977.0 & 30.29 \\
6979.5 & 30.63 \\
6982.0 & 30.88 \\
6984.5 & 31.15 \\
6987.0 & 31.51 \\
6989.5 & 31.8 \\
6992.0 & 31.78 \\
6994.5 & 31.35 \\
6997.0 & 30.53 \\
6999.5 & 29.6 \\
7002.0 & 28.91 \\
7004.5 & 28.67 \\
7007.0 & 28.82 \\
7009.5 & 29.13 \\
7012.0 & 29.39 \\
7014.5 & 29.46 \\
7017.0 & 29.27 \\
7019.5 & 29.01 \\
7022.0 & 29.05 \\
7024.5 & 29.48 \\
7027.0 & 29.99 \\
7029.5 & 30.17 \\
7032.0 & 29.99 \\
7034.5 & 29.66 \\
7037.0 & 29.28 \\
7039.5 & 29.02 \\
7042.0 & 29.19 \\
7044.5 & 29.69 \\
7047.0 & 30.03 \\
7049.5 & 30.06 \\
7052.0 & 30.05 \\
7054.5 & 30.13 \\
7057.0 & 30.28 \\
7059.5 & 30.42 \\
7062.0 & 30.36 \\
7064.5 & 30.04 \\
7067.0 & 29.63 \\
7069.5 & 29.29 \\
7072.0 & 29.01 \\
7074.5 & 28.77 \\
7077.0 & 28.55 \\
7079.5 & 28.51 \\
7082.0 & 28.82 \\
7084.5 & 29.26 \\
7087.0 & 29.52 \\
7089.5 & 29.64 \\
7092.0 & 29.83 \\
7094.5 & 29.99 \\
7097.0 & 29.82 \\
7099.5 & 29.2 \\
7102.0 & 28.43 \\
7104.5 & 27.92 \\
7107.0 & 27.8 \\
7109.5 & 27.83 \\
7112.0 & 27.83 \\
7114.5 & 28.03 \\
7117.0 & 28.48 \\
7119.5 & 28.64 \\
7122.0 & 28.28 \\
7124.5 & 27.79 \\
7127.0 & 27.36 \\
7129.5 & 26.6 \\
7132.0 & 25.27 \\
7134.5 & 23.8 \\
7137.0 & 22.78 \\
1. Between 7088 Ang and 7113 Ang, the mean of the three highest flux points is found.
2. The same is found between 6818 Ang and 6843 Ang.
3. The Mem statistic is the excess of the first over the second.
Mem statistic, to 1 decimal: -2.4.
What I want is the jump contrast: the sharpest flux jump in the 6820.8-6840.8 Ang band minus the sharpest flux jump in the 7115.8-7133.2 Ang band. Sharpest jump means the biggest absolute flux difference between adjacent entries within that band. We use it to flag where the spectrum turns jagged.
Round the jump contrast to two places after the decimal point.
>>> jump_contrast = -0.67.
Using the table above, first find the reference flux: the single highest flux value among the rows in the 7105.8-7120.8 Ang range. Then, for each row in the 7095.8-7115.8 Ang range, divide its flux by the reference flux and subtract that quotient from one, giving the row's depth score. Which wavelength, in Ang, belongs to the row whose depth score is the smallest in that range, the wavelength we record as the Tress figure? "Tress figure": 7097.0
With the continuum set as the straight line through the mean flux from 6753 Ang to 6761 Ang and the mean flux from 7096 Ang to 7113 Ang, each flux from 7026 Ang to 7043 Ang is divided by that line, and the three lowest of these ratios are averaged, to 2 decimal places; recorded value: 1.01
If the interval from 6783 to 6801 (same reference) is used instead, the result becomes 0.96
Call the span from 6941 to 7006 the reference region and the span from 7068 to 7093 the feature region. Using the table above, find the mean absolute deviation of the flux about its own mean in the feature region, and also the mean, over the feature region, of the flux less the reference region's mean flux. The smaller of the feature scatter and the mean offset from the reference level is -1.0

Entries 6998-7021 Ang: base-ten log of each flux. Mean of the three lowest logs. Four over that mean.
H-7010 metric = 2.74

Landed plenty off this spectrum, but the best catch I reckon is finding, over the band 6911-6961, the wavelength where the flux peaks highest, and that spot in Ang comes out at 6952.0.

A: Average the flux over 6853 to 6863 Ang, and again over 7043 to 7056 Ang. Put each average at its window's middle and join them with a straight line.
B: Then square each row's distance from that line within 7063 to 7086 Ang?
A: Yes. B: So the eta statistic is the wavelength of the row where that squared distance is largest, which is 7079.5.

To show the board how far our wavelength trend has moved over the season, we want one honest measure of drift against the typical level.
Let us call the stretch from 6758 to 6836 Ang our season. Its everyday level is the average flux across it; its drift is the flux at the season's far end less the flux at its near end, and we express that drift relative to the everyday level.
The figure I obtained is 0.011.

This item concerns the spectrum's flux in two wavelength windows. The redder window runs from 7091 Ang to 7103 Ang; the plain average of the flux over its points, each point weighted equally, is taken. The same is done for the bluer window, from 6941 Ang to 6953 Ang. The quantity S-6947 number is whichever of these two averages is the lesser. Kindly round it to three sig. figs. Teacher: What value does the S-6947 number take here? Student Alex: 29.5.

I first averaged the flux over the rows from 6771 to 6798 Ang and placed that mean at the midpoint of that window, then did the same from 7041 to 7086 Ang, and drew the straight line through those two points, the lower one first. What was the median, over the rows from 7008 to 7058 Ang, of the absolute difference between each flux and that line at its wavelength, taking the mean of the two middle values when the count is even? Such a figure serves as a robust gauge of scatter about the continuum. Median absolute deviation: 0.43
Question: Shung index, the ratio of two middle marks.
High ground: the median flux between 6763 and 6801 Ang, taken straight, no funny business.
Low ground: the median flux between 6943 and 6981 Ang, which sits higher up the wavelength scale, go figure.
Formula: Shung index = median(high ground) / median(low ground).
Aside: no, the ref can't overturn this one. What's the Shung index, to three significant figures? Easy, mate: 1.06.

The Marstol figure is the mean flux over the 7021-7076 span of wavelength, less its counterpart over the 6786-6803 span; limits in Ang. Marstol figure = -0.8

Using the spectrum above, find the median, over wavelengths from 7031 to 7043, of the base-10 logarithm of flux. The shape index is 1.47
